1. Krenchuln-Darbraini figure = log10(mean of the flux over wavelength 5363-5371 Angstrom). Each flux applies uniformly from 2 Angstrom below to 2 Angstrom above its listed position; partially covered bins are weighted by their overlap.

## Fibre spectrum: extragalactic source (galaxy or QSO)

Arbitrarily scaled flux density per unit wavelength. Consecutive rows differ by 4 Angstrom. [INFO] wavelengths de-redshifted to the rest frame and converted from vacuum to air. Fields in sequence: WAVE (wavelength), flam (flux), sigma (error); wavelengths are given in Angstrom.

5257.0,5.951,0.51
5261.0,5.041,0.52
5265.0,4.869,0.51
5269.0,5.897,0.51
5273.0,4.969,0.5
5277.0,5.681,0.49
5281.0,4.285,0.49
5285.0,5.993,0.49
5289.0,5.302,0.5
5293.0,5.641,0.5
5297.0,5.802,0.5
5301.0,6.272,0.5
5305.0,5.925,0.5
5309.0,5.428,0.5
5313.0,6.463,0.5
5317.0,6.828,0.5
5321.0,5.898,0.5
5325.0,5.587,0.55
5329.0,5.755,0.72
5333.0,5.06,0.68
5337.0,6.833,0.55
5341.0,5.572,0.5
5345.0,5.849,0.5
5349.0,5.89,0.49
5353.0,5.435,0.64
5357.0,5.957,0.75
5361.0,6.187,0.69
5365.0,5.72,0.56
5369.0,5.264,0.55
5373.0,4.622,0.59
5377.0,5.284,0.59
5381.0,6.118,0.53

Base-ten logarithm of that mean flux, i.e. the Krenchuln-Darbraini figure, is 0.740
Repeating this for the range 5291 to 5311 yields 0.764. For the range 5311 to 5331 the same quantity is 0.786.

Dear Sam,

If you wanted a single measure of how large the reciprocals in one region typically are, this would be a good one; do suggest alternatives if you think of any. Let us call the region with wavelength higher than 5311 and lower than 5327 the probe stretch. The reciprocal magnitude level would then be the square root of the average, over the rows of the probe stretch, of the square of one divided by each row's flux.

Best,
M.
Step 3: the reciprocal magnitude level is 0.163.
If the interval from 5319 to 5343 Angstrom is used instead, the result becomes 0.175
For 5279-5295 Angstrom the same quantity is 0.193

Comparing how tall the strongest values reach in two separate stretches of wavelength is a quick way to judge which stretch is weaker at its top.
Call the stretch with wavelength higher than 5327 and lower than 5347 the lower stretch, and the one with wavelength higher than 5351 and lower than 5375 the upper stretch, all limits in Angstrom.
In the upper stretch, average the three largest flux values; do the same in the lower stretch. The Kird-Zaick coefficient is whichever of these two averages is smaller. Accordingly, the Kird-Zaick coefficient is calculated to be 5.95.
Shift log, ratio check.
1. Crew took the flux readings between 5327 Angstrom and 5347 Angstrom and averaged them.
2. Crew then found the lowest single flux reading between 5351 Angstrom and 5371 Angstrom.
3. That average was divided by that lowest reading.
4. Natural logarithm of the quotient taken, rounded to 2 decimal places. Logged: 0.10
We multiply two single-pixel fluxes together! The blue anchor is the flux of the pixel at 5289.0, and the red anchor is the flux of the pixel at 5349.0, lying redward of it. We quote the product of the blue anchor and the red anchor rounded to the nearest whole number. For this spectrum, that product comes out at 31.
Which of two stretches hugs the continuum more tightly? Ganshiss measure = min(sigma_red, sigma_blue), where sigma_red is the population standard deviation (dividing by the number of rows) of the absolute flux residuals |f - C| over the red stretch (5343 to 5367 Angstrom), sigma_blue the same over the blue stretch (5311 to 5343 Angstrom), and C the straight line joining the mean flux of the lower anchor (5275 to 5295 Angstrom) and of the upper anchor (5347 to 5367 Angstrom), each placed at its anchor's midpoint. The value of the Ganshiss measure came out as 0.11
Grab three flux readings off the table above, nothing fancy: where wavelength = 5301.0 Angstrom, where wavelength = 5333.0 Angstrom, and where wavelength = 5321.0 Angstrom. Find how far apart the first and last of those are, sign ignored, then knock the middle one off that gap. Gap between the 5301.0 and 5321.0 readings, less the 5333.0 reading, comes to -4.69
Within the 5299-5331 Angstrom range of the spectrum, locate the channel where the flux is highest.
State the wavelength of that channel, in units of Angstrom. 5317.0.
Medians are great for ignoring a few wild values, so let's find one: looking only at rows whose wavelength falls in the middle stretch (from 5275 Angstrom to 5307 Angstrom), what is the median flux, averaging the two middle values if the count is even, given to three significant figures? 5.74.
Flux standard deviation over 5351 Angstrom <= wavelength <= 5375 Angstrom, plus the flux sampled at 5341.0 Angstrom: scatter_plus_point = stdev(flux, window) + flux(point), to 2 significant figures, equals 6.1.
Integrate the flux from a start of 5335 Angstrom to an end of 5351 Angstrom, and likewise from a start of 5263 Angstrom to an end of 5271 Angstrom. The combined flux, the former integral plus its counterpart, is 140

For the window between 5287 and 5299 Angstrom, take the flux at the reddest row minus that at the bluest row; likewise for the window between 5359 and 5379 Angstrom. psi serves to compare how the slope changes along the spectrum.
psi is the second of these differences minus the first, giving -1.4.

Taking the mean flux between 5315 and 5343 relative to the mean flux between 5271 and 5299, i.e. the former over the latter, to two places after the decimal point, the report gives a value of 1.10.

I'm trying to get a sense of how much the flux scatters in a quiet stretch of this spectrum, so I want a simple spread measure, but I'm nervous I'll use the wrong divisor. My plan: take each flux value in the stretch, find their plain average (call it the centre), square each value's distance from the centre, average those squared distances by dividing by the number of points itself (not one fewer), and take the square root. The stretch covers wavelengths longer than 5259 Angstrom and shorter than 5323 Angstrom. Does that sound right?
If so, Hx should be 0.6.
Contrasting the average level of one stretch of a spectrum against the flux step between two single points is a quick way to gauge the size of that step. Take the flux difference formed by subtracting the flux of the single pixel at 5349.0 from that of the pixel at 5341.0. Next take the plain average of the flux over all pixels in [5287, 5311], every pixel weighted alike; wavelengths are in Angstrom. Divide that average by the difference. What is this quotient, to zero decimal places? -18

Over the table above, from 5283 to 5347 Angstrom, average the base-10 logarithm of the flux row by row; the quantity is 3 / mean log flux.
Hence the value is 3.90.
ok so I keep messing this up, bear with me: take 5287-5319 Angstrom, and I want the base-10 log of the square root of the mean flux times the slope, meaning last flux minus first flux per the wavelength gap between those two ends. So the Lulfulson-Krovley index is -0.24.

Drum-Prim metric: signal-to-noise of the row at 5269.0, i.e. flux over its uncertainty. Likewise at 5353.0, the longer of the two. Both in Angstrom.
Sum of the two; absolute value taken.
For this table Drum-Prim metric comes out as 20.1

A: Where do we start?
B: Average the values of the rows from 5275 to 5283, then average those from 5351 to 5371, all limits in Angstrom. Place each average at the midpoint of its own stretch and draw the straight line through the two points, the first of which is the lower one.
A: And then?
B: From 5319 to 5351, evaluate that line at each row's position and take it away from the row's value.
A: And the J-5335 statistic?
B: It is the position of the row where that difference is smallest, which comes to 5333.0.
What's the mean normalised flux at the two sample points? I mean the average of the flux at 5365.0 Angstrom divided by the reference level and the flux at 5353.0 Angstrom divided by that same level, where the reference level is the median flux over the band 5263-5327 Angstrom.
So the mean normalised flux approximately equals 0.97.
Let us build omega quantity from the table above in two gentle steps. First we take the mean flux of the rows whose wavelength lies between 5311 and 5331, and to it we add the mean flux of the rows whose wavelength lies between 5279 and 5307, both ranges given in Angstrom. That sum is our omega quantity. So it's 11.7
